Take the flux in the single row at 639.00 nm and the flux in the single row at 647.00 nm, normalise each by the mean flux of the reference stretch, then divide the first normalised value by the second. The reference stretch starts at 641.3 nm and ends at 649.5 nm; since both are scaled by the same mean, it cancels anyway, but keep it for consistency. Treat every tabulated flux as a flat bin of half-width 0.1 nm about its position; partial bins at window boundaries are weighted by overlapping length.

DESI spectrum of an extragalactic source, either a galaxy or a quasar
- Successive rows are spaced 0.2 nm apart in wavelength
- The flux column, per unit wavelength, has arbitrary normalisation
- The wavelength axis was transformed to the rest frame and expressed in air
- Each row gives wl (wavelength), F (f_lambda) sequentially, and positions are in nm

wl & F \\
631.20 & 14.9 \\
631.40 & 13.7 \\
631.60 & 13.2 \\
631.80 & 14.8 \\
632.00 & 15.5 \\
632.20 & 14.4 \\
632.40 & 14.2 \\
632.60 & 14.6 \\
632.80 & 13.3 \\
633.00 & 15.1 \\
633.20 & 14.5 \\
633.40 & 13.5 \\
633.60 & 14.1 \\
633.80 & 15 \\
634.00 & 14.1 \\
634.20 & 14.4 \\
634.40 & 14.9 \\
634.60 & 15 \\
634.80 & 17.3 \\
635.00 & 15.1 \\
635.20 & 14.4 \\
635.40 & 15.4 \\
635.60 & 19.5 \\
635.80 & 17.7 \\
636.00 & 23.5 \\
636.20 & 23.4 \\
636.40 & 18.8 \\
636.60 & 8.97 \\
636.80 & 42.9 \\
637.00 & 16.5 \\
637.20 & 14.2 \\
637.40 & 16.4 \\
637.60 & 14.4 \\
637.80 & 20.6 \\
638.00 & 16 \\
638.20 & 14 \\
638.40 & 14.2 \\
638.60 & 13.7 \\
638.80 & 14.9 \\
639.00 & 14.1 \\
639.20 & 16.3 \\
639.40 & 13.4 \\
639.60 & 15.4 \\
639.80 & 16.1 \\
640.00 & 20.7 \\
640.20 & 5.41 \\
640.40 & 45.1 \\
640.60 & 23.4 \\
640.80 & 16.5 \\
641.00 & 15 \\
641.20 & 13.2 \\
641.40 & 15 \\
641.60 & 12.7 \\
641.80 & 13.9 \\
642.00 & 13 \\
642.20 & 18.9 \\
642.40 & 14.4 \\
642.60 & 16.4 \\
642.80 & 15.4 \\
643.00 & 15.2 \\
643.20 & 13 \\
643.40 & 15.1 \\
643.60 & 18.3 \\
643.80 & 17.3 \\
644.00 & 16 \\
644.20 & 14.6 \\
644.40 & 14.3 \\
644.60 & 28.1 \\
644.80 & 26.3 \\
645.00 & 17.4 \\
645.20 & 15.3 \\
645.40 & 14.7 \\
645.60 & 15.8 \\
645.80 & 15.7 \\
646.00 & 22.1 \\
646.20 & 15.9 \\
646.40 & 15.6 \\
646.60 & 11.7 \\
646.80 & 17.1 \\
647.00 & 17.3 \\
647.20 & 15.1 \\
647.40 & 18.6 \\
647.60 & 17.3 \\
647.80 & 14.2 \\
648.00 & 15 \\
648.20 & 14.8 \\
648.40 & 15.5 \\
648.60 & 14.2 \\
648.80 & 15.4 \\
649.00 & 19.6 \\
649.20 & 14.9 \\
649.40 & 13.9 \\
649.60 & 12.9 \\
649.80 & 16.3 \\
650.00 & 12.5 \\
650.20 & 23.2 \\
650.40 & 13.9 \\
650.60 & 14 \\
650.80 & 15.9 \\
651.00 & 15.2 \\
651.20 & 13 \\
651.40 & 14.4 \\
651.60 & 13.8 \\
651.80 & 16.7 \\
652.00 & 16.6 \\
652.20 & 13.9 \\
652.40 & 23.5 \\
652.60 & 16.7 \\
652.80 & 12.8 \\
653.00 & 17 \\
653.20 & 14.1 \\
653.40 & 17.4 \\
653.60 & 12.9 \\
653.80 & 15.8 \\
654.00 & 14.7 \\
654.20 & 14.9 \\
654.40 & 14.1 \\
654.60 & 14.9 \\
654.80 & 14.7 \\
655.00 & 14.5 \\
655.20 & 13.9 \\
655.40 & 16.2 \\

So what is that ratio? 0.82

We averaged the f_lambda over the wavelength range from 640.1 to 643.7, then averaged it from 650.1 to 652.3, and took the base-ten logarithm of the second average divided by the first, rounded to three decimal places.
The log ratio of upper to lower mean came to -0.031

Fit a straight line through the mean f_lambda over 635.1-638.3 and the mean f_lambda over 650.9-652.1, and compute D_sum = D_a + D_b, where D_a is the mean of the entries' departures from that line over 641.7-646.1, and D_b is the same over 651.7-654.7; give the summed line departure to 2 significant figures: 1.3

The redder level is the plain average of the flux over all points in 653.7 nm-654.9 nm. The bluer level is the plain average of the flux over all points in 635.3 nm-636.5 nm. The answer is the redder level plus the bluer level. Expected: 34.6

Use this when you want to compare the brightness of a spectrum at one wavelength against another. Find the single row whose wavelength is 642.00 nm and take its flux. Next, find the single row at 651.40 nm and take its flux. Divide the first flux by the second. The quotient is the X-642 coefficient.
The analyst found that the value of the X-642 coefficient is 0.90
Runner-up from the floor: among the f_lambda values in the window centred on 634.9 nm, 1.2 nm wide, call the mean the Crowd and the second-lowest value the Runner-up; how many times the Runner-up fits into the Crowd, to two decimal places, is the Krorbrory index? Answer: 1.03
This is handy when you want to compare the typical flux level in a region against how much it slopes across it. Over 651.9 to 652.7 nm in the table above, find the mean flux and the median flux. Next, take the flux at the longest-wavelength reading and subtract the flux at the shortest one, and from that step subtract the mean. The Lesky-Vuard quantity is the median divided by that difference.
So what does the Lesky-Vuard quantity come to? -0.95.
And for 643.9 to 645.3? -0.82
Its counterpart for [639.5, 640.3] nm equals -0.65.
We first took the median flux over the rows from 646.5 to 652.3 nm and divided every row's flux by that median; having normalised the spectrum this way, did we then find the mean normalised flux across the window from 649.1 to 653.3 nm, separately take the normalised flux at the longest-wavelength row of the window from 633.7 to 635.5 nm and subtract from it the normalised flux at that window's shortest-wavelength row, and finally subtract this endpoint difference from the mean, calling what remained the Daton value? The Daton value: 1.0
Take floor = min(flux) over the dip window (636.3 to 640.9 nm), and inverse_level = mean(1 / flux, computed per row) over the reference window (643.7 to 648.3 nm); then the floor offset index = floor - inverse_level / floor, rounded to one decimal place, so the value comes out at 5.4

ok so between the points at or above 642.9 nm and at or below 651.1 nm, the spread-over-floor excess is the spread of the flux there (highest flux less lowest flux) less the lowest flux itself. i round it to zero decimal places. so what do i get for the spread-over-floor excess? 5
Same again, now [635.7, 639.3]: 25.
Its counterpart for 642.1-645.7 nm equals 2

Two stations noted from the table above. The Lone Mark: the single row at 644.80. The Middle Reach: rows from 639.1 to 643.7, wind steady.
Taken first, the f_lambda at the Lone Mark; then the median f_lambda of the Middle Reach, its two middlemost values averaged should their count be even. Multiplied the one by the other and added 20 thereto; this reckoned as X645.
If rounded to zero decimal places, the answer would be 420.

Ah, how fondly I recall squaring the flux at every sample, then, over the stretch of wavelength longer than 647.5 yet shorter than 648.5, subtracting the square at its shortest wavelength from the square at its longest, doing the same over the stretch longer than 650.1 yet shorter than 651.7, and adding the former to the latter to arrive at -407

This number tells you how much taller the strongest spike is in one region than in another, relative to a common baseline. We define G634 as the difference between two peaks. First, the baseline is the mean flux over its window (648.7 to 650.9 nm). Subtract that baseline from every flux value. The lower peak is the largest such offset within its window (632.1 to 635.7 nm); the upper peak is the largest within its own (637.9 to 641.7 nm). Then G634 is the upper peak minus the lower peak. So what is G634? 26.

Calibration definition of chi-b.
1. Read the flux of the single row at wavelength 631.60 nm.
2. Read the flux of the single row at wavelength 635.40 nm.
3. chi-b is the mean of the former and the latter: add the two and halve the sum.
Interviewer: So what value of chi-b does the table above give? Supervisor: 14.3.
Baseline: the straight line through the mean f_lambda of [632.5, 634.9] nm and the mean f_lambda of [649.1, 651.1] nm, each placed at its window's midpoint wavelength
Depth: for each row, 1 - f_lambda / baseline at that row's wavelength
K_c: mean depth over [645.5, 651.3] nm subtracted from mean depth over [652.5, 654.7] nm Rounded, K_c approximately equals 0.060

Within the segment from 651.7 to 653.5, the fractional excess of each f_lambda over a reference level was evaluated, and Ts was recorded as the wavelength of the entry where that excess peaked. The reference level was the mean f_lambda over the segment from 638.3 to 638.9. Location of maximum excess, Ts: 652.40 nm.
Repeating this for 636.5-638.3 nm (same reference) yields 636.80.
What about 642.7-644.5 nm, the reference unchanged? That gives 643.60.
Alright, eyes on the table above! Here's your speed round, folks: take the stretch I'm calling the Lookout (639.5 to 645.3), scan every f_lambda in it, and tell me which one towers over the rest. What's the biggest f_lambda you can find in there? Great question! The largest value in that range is 45.1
